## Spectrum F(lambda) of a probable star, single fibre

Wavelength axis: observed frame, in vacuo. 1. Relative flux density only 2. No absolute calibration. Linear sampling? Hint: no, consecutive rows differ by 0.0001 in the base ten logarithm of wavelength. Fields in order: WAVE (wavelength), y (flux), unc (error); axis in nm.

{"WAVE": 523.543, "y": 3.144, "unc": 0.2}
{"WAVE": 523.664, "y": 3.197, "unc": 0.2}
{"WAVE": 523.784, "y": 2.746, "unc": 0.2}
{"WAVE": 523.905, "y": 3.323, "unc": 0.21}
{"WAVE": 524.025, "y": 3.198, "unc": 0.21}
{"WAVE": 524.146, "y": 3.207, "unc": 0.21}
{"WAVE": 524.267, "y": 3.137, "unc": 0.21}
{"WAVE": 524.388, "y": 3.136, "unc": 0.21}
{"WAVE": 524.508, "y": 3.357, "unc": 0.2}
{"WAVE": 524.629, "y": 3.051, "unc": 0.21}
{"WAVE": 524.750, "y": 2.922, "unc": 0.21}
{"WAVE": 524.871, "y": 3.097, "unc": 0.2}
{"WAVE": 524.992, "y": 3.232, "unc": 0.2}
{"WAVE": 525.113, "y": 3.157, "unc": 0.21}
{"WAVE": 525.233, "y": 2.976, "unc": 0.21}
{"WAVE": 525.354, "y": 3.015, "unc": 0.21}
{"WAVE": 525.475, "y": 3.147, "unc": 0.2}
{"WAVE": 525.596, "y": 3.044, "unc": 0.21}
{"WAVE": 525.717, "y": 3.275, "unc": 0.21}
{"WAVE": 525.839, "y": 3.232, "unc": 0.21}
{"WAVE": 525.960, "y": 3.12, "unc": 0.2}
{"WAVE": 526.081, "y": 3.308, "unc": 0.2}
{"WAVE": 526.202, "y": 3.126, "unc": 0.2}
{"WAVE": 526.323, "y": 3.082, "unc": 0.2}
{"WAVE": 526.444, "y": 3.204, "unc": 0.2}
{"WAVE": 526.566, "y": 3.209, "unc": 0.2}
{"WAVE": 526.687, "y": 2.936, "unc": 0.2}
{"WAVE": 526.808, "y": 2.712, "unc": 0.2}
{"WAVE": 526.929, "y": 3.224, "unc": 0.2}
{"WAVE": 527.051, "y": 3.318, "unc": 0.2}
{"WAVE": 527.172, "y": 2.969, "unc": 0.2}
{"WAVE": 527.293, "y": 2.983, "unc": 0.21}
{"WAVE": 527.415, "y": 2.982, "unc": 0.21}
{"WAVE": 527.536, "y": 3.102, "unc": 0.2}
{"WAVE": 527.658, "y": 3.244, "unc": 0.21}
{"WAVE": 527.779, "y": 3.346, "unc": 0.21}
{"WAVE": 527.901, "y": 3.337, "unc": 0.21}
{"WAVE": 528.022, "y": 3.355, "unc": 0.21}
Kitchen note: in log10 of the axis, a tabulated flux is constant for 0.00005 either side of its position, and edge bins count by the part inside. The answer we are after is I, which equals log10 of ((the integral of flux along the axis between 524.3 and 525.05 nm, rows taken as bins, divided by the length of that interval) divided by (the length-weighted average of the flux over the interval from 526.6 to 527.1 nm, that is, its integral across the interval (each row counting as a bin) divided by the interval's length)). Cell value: 0.011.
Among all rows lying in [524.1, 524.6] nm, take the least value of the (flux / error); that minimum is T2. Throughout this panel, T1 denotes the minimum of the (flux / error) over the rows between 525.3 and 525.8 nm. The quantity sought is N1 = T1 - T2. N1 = -0.58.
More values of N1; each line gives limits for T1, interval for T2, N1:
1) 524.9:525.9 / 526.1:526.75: -0.51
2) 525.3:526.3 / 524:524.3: -0.58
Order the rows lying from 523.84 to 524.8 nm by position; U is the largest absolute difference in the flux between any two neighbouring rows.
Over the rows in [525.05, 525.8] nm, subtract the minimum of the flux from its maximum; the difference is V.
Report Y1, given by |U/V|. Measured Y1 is 1.02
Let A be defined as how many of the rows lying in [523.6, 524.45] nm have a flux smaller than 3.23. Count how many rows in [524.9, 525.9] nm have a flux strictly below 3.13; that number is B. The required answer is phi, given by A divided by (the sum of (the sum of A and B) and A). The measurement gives 0.400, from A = 6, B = 3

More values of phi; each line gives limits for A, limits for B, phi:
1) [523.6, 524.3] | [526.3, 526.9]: 0.385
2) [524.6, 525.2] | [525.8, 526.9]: 0.308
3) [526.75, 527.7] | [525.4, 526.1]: 0.429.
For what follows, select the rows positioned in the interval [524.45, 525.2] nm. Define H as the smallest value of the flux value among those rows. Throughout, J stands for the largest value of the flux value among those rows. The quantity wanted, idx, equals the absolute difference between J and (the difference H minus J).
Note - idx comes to 3.79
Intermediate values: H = 2.922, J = 3.357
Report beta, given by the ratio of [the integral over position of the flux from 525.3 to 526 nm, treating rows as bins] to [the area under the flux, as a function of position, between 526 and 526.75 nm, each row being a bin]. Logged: 0.93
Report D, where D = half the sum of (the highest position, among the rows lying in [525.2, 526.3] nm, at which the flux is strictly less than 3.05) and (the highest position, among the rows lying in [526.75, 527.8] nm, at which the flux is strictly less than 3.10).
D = 526.51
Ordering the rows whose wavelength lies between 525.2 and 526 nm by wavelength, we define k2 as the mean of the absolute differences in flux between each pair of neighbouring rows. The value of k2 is 0.11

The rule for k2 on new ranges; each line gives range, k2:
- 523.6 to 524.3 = 0.25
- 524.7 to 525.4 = 0.12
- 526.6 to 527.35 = 0.24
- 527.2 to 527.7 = 0.09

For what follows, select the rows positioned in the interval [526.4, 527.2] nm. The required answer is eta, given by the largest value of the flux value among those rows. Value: 3.318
